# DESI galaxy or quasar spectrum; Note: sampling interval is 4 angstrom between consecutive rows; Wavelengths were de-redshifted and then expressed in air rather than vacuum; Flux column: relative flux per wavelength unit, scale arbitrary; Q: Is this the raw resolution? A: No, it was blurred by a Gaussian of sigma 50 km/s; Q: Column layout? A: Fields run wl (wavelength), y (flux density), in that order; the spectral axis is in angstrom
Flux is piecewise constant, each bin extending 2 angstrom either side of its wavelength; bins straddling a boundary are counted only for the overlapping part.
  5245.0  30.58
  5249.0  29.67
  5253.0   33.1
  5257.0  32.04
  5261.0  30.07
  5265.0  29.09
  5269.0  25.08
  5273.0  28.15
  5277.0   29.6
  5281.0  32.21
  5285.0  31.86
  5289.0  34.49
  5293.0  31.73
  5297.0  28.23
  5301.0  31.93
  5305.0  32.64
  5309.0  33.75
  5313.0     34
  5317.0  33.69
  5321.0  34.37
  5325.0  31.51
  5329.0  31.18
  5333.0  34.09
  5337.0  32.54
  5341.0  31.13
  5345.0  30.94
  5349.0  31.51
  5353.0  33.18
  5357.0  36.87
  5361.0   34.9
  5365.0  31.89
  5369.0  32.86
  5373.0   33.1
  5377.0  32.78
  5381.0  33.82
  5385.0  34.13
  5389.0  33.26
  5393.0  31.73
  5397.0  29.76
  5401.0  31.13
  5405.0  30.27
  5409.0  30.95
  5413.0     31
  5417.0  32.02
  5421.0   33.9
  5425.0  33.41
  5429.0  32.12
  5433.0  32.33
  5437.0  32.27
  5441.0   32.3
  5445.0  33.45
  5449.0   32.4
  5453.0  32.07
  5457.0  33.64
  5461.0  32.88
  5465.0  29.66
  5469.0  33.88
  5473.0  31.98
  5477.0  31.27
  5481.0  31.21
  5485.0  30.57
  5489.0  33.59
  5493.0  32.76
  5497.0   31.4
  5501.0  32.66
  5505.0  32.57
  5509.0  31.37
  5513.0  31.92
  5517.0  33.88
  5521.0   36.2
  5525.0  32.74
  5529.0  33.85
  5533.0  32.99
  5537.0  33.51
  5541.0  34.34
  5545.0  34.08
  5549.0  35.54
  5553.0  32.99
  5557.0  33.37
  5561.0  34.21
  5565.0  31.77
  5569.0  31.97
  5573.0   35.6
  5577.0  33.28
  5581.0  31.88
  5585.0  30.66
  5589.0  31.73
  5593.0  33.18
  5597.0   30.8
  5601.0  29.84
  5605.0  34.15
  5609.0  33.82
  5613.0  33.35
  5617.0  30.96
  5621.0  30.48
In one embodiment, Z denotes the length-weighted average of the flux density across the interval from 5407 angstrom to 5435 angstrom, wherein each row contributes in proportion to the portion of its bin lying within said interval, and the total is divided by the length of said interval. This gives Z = 32.2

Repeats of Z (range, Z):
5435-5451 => 32.6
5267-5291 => 30.2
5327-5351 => 31.9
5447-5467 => 32.1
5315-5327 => 33.2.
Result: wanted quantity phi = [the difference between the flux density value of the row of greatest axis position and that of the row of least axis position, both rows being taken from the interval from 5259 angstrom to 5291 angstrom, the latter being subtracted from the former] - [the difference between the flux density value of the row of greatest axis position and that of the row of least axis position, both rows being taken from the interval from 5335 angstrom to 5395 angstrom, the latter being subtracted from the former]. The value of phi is 5.2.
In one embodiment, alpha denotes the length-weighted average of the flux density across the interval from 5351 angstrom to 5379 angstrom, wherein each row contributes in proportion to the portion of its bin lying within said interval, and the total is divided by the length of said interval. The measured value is 33.7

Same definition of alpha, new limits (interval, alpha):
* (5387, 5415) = 31.2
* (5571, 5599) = 32.4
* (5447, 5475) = 32.4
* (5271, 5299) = 30.9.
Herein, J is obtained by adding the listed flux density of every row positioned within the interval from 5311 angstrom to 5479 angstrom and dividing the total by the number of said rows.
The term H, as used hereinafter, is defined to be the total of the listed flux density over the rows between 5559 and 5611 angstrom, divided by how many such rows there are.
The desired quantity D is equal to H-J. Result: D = 0.0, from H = 32.5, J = 32.5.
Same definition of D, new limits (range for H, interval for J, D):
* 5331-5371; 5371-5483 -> 0.8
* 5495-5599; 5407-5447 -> 0.6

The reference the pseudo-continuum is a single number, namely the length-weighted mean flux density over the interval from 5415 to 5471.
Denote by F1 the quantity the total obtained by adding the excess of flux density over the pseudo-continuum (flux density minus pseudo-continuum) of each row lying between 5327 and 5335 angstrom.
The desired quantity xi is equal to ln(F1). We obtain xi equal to -2.5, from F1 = 0.1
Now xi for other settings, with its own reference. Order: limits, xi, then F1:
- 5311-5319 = 0.9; 2.5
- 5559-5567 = -0.2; 0.8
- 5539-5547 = 1.2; 3.2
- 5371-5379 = -0.4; 0.7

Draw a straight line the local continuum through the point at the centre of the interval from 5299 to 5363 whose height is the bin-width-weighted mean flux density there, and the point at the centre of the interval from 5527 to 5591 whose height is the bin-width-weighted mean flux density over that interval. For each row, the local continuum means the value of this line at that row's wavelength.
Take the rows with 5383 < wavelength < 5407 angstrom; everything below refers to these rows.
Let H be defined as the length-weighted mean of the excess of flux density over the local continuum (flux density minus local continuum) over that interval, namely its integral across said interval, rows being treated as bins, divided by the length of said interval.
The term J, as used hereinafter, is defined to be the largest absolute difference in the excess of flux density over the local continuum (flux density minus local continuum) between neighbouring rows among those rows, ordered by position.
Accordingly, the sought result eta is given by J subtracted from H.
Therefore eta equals -3.3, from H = -1.4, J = 2.0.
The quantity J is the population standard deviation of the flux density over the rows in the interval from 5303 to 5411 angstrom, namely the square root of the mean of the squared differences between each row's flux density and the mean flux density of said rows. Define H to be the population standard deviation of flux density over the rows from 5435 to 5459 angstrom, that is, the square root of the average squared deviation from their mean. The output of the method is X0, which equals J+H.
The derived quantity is 2.19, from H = 0.62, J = 1.577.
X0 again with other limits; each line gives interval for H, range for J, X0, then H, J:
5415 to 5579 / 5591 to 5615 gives 2.92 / 1.31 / 1.613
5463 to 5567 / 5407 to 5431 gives 2.58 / 1.47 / 1.110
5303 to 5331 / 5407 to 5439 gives 2.13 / 1.17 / 0.962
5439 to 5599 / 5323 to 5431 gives 2.94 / 1.39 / 1.545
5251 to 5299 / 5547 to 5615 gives 4.07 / 2.49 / 1.577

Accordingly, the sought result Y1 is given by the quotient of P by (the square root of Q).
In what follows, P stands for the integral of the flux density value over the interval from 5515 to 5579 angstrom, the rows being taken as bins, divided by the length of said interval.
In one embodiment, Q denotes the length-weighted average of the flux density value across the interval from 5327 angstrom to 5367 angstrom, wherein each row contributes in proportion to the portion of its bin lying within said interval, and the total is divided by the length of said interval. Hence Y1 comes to 5.89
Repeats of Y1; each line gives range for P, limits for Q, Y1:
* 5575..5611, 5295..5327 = 5.64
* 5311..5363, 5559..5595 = 5.78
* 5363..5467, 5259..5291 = 5.89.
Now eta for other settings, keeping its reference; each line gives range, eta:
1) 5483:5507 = -3.9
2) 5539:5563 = -1.7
